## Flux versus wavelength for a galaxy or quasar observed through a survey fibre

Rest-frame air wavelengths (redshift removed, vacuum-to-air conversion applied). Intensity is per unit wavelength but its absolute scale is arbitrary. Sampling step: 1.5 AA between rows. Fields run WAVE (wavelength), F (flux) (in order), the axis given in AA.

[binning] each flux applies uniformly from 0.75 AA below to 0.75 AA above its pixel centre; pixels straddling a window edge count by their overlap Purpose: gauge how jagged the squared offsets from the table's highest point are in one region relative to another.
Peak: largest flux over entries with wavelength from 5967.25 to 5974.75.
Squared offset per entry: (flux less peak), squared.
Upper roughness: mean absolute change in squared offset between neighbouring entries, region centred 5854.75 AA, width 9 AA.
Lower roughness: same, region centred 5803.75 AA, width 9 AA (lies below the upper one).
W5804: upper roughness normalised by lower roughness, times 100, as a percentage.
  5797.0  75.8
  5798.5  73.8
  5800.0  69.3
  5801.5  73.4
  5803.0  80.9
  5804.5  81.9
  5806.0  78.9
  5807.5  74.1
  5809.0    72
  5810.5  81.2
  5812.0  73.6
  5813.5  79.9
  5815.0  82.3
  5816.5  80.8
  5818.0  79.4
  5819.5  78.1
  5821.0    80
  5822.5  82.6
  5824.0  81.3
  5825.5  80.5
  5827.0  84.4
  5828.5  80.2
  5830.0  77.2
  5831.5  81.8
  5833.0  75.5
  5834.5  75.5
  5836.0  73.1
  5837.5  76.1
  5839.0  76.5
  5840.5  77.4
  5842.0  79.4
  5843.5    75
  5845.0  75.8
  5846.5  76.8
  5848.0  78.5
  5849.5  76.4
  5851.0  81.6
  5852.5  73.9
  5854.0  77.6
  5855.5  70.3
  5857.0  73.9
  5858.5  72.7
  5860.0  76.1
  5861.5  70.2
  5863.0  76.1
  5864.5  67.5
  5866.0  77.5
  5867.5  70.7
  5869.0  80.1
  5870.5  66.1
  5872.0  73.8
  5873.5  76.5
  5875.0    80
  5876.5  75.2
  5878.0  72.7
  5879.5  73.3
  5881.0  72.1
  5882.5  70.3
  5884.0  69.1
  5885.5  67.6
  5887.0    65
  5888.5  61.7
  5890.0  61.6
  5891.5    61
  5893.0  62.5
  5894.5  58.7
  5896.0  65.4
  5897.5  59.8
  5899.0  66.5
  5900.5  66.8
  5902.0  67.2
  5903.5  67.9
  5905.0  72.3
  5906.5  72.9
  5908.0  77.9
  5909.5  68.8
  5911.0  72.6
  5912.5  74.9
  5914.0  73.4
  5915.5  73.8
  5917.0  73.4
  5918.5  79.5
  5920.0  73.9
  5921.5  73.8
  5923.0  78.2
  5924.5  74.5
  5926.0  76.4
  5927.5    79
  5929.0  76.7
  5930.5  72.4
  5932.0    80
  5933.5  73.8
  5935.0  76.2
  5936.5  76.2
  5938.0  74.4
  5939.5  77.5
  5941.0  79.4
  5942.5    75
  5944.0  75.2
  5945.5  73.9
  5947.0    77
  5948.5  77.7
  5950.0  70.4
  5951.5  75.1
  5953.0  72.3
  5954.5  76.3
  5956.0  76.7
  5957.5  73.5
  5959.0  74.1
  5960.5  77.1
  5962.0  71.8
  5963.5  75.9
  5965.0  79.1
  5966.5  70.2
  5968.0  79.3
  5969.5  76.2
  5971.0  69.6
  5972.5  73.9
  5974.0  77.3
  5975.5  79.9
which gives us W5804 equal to 144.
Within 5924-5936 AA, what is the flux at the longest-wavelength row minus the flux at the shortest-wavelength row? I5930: 1.7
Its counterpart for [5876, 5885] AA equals -6.1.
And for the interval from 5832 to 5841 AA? 1.9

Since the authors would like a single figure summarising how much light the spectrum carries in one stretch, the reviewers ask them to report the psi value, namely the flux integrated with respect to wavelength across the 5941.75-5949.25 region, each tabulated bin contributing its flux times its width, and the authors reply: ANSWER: 568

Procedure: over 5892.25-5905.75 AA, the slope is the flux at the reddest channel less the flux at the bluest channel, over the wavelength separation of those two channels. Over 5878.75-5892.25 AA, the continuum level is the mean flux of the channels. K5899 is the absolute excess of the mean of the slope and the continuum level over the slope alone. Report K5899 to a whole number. 33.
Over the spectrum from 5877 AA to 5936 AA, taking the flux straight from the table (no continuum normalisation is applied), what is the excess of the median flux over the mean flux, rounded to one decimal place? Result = 1.7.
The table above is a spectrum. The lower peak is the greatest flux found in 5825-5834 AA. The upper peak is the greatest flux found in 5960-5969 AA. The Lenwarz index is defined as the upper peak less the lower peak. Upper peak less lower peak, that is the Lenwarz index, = -5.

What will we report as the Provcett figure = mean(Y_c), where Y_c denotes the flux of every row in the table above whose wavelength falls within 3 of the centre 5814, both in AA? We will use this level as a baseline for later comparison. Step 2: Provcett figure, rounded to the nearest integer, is 79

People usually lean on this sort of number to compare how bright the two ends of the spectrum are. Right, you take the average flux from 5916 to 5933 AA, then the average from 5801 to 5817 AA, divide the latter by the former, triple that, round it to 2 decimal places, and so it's 3.08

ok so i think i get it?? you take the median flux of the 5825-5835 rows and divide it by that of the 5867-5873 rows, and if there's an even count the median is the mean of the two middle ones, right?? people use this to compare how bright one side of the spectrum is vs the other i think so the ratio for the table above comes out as 1.11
